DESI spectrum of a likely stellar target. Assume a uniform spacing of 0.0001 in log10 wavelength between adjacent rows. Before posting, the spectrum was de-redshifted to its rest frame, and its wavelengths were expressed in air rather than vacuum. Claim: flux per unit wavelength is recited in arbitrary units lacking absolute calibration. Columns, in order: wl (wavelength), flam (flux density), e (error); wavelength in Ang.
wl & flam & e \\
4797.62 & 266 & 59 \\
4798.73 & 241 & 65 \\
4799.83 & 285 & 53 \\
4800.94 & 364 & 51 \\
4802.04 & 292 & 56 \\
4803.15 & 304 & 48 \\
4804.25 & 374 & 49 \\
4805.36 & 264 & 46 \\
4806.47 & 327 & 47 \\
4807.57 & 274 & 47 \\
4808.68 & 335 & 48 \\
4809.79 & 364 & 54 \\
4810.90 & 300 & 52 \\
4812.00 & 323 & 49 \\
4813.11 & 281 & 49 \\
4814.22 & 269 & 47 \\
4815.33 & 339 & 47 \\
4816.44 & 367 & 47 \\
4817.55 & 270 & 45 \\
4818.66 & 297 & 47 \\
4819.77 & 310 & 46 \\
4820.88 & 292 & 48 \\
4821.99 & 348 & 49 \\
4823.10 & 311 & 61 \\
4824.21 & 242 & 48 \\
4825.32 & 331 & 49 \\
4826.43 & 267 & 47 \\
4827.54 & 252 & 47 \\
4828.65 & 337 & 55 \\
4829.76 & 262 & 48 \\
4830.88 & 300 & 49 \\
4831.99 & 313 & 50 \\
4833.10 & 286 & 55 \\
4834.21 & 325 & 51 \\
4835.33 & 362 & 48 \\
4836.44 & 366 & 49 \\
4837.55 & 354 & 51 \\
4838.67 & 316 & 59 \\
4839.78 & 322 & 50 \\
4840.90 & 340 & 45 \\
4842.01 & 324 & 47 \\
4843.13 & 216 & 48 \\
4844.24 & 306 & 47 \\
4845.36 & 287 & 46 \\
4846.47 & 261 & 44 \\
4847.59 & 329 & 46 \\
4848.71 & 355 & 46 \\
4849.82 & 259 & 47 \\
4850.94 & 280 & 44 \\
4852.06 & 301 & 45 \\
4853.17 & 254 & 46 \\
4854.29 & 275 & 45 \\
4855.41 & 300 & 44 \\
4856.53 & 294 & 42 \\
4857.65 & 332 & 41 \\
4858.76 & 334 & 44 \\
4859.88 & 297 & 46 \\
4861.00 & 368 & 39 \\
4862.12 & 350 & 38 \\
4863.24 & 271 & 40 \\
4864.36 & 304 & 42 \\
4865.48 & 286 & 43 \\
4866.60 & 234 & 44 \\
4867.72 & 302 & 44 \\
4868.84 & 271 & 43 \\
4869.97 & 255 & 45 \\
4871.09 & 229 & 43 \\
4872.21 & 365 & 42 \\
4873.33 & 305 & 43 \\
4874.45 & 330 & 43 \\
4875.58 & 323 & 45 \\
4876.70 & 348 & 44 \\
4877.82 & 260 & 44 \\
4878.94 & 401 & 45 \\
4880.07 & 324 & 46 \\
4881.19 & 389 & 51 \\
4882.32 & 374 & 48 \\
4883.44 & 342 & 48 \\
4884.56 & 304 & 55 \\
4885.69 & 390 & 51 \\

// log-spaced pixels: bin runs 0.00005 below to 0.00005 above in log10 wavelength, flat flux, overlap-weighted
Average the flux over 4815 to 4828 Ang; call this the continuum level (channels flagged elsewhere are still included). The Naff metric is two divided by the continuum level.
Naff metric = 0.0066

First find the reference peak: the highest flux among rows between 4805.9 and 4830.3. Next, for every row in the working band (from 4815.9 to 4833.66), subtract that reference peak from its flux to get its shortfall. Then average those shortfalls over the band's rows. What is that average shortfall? -68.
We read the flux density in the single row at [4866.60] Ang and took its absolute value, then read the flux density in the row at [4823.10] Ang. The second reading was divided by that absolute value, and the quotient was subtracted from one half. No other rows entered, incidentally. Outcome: -0.829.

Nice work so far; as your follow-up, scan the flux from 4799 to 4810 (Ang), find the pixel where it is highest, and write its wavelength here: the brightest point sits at 4804.25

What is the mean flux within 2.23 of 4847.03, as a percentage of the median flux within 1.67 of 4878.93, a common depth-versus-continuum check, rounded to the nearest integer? 95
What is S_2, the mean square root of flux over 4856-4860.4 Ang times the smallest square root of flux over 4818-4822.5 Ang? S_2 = 303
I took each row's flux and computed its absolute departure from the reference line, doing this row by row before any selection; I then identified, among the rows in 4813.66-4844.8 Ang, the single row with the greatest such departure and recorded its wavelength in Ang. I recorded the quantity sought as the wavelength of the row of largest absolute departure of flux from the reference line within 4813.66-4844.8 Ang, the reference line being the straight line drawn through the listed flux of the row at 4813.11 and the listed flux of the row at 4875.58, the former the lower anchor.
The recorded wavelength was 4843.13 Ang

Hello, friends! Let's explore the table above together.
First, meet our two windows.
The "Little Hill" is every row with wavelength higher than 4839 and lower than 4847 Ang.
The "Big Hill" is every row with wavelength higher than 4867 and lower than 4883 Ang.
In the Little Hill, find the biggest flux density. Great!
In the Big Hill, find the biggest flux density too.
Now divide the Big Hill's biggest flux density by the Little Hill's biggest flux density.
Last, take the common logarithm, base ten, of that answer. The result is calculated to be 0.072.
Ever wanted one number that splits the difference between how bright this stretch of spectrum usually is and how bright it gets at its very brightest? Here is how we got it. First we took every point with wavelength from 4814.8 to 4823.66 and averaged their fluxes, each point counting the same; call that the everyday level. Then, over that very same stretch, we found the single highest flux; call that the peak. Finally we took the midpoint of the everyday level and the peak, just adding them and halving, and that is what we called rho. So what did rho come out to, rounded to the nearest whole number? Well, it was 342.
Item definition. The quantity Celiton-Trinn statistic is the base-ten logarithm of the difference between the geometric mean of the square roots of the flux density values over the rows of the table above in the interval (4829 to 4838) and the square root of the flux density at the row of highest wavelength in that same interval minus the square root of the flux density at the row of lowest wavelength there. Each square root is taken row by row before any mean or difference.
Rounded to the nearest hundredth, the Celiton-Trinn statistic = 1.18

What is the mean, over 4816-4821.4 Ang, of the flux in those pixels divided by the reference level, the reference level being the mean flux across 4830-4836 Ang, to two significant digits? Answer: 0.97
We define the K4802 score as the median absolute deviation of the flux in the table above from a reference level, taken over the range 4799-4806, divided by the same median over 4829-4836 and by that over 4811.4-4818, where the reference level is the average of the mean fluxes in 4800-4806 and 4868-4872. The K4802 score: 0.0290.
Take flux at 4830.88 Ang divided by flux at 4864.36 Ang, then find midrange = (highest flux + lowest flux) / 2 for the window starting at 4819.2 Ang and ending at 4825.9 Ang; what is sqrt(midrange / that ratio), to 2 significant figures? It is 17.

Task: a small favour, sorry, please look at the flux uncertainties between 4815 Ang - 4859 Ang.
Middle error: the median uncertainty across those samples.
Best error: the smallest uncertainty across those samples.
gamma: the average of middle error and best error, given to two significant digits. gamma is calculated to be 44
